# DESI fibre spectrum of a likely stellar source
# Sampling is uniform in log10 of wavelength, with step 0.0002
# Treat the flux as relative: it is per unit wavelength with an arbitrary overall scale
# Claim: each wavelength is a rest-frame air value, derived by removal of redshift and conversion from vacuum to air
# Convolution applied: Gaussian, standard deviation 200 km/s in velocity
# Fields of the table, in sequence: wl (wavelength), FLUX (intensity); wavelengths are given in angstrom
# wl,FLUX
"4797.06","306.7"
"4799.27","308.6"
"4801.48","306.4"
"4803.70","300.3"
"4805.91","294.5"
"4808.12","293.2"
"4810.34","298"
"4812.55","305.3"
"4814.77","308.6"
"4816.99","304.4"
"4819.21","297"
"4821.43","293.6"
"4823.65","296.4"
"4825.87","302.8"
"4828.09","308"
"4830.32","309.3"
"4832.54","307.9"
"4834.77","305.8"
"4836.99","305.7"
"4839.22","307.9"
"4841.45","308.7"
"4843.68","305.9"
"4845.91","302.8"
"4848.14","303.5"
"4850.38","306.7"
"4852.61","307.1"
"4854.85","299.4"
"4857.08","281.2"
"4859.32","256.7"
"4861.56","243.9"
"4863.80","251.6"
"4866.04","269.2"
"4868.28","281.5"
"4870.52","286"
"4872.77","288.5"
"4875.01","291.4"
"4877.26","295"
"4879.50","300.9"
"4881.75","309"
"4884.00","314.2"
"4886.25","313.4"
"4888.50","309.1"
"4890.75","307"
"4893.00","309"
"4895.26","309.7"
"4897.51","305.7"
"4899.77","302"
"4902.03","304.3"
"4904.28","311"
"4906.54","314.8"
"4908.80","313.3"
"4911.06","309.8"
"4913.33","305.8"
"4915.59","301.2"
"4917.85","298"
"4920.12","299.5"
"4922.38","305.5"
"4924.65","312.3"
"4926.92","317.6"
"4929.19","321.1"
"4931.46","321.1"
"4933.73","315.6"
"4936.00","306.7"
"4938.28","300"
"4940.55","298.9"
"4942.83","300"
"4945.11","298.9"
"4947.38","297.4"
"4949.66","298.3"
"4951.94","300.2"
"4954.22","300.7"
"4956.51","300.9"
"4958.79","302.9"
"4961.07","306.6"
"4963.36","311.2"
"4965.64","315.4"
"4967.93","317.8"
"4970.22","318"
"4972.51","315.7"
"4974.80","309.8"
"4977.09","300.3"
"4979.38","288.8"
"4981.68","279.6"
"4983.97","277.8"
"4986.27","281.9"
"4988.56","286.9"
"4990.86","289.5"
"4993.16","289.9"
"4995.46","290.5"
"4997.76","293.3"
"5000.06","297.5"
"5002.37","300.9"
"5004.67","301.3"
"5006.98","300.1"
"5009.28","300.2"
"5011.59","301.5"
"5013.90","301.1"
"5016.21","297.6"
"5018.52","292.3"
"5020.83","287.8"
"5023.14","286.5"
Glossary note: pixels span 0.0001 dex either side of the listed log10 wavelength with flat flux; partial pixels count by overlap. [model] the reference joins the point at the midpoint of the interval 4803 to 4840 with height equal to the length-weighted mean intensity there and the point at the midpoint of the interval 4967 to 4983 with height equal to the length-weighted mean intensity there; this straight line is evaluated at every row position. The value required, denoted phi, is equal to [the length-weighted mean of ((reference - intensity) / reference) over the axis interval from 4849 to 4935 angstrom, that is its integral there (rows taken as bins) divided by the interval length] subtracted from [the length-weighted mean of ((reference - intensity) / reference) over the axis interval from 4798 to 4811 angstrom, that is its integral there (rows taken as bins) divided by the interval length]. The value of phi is -0.005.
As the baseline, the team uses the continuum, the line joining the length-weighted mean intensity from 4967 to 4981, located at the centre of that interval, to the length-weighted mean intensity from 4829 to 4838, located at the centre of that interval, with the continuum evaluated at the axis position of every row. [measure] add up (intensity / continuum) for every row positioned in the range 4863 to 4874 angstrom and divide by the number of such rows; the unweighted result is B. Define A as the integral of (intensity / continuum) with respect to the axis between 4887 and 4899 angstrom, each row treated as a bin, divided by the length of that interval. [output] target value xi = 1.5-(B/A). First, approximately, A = 1.00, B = 0.896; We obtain 0.606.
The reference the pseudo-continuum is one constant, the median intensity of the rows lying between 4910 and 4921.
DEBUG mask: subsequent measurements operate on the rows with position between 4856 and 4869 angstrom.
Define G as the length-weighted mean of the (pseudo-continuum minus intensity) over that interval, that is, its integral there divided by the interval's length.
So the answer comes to 38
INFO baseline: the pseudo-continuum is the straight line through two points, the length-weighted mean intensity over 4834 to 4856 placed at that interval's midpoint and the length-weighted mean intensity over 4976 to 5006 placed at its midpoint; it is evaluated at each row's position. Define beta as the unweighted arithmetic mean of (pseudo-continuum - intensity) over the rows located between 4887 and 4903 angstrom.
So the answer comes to -6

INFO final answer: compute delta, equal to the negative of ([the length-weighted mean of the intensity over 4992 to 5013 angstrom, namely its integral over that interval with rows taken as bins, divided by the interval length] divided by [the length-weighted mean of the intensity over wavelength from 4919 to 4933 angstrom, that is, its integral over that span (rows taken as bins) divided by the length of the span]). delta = -0.95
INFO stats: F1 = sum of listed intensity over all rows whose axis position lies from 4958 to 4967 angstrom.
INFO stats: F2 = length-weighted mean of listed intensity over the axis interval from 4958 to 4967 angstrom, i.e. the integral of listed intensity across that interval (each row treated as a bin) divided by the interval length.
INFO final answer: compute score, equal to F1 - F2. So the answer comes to 927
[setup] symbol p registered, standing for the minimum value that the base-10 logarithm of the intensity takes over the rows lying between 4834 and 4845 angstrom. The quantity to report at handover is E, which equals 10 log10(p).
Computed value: 3.95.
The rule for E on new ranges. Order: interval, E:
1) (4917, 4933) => 3.93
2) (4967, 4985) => 3.88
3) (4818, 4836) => 3.92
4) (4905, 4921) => 3.93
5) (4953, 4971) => 3.94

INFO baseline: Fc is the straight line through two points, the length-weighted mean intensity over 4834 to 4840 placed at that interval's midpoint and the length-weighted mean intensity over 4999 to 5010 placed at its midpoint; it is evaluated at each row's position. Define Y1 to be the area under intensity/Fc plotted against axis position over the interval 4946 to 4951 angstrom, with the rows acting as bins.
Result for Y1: 4.94 angstrom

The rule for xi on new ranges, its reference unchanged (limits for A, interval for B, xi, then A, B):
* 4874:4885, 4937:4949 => 0.510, 0.98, 0.973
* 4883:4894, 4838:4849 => 0.516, 1.01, 0.995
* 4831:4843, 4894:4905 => 0.503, 1.00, 0.998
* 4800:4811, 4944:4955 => 0.498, 0.97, 0.974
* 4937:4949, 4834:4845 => 0.474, 0.97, 0.998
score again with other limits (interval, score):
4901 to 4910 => 932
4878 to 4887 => 929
